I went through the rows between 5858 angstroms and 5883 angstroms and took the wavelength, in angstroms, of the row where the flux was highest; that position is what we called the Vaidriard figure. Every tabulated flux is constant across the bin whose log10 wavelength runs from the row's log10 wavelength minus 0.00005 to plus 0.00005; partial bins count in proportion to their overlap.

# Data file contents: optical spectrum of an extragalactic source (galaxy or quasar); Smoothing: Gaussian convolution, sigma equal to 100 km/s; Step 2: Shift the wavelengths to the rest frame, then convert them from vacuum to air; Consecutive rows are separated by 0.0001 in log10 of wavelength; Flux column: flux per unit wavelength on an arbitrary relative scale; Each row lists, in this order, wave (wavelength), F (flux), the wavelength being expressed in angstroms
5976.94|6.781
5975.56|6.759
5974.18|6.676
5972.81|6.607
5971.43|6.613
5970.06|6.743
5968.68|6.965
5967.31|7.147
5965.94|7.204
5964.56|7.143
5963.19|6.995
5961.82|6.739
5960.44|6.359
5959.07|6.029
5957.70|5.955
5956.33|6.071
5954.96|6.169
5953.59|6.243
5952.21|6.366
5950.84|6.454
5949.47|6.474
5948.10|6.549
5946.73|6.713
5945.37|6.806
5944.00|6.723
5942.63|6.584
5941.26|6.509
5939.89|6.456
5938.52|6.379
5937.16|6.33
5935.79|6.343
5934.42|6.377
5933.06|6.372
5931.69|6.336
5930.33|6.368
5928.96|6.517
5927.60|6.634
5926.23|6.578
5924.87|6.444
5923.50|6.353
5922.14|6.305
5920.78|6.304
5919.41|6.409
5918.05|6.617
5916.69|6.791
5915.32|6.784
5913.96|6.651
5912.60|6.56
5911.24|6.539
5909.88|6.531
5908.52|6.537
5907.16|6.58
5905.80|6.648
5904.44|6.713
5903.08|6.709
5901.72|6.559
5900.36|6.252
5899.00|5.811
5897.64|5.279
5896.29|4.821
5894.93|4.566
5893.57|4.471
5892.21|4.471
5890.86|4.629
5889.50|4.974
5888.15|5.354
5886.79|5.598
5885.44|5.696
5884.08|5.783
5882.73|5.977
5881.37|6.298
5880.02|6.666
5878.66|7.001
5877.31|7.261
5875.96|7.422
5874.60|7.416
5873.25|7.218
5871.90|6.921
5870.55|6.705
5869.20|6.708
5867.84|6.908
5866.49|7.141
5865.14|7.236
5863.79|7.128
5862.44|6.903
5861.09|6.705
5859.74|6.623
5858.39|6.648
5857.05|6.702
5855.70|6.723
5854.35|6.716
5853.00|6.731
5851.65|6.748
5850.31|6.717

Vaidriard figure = 5875.96 angstroms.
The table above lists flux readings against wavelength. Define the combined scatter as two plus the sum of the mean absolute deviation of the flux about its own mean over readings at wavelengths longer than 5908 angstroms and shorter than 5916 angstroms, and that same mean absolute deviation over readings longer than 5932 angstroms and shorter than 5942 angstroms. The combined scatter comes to 2.13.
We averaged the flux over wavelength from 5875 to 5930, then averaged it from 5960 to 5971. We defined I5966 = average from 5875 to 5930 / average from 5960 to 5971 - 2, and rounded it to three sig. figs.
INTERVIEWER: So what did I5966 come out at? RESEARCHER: -1.11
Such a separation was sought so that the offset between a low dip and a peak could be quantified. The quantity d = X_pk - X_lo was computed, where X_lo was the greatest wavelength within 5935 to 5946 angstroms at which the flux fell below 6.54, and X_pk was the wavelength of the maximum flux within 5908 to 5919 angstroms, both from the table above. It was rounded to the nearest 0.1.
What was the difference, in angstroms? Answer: -24.6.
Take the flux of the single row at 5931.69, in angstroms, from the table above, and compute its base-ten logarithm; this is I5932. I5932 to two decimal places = 0.80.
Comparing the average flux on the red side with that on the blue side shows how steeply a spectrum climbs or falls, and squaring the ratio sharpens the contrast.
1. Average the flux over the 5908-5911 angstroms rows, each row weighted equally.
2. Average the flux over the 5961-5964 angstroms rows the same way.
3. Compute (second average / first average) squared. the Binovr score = 1.10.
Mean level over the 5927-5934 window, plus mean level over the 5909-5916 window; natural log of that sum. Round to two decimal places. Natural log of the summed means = 2.57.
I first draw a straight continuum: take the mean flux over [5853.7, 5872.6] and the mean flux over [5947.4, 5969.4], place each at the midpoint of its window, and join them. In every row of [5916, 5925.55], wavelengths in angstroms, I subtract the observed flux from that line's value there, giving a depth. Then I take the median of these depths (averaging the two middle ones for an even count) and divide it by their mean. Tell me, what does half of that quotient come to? 0.63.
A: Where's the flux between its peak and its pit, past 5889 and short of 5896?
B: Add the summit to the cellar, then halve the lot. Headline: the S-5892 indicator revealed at 4.7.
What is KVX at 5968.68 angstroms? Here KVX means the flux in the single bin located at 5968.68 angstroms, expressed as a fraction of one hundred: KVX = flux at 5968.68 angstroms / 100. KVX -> 0.070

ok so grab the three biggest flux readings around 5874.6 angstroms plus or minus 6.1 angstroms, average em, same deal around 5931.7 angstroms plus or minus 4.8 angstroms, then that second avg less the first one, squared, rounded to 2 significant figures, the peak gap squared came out 0.73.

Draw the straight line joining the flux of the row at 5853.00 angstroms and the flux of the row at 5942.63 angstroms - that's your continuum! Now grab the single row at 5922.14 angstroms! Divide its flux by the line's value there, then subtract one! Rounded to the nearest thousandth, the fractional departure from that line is -0.047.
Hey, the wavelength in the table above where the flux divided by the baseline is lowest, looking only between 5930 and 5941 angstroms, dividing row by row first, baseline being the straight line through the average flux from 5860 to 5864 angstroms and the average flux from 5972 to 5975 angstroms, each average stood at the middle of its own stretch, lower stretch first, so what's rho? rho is 5931.69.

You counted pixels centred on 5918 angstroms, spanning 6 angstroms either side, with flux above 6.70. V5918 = 2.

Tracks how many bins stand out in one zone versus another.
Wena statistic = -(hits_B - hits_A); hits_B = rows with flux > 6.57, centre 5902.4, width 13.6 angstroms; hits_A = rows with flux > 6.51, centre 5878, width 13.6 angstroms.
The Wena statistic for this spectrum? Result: 3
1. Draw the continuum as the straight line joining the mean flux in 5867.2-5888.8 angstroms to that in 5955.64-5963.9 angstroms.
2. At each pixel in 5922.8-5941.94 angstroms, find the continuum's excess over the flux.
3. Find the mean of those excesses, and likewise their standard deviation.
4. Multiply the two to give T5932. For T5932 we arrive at 0.00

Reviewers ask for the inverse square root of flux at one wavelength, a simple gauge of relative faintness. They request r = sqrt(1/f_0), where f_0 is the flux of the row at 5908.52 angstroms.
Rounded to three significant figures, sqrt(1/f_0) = 0.391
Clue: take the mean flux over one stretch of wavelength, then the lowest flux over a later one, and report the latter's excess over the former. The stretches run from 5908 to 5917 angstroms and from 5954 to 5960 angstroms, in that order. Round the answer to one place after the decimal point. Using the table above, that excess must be -0.7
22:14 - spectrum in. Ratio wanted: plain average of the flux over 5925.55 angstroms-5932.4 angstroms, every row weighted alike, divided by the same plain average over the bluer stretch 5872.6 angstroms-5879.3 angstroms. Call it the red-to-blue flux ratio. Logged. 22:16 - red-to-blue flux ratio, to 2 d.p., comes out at 0.89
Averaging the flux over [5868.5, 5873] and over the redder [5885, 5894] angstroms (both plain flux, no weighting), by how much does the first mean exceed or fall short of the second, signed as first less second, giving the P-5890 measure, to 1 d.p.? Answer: 1.8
